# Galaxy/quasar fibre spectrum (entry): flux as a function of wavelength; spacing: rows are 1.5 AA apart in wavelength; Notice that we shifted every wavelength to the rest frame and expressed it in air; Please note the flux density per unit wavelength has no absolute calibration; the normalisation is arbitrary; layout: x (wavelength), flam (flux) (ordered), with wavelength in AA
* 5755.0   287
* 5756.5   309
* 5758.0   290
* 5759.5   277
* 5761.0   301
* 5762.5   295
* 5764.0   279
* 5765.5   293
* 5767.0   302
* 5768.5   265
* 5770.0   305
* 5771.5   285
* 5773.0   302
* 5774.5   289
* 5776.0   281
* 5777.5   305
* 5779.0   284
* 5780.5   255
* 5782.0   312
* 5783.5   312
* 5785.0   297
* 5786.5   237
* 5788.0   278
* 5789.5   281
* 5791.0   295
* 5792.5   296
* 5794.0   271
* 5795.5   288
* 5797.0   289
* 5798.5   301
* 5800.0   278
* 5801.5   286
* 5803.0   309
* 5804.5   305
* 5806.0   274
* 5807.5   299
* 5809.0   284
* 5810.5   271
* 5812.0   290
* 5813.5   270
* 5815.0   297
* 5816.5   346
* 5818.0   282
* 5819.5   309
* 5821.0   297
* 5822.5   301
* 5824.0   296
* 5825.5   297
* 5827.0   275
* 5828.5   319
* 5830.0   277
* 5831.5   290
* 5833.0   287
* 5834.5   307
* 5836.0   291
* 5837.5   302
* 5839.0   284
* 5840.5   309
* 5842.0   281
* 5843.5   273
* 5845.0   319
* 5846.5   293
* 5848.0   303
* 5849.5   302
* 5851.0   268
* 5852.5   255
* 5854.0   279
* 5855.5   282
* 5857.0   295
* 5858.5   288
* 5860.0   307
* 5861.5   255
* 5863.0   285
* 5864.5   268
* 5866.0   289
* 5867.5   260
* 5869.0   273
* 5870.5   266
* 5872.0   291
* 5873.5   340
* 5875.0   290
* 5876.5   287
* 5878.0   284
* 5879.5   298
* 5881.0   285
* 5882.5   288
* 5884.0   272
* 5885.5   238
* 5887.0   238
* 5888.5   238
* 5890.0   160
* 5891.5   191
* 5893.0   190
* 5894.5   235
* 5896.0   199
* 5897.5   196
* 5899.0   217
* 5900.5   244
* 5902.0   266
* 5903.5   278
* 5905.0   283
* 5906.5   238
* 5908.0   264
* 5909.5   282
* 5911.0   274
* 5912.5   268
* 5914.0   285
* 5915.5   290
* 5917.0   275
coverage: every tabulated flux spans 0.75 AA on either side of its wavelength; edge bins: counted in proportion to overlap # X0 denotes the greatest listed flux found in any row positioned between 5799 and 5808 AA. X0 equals 309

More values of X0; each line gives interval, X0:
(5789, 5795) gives 296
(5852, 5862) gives 307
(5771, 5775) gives 302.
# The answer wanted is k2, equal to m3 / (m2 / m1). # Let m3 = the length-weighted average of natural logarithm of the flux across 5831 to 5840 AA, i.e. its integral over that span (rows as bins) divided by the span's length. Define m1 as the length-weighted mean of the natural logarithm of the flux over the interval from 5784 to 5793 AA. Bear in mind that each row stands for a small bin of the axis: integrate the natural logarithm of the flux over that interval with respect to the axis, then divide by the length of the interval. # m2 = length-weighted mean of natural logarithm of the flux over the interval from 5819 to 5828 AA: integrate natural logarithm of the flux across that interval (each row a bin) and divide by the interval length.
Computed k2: 5.6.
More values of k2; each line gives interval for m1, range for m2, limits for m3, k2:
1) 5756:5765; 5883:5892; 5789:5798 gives 5.9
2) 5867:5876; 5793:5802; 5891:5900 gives 5.3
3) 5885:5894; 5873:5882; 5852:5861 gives 5.3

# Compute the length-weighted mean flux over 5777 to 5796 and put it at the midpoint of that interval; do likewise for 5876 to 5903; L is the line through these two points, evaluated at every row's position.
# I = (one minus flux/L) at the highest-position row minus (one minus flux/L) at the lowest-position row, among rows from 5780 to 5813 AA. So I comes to -0.17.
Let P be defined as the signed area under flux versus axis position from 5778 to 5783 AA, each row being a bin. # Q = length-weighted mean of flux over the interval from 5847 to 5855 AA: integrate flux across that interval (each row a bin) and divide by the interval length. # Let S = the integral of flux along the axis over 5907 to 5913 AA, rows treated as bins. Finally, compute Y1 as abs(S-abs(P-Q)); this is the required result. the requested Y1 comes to 476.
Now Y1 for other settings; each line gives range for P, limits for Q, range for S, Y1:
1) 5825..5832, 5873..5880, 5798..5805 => 325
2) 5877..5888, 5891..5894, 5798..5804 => 1030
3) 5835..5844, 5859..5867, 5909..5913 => 1240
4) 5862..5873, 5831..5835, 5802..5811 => 136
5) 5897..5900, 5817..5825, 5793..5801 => 1953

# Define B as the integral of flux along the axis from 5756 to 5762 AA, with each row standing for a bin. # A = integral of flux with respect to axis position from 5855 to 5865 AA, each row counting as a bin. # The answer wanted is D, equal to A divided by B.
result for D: 1.6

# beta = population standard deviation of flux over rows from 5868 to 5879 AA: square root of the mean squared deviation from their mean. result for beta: 22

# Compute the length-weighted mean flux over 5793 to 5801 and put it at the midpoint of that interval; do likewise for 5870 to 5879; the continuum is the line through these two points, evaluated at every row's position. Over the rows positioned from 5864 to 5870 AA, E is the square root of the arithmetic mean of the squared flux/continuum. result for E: 0.93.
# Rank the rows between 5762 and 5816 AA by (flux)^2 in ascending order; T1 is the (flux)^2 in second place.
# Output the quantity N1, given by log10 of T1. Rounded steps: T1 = 65025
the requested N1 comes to 4.81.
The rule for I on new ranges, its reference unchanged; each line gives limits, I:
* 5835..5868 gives 0.06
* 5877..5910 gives -0.06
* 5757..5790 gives -0.02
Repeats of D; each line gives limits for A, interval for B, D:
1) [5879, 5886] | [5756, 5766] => 0.7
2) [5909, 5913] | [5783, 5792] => 0.4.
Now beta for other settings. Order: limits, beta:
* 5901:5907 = 17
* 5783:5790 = 25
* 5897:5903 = 27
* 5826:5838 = 14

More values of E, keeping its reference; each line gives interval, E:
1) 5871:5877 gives 1.03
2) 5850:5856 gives 0.93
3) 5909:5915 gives 0.93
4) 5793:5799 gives 1.01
